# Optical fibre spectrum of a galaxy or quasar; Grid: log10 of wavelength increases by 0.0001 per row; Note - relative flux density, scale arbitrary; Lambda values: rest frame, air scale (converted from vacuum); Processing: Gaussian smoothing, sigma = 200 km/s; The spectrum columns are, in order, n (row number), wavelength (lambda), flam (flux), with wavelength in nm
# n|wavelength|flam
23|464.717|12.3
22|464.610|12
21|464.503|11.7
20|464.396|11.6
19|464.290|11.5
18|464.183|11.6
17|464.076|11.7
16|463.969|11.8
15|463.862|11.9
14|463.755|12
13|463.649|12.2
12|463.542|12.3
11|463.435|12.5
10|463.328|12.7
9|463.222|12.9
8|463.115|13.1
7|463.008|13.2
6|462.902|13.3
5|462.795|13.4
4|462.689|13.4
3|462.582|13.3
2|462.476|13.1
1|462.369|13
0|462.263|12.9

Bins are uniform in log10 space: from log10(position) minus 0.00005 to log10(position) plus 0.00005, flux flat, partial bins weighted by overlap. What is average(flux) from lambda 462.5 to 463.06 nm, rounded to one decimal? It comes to 13.3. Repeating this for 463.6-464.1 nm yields 11.9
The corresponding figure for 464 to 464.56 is 11.6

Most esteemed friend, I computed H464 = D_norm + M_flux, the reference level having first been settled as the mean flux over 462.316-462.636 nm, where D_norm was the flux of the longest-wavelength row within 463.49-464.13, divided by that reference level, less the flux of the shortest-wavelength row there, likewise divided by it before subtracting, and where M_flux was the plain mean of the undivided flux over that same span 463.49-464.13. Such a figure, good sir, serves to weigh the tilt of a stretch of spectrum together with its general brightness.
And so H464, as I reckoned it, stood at 11.9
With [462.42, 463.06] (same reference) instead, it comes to 13.3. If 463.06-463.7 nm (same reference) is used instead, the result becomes 12.5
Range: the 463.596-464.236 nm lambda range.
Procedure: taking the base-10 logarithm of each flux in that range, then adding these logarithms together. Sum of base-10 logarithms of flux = 6.45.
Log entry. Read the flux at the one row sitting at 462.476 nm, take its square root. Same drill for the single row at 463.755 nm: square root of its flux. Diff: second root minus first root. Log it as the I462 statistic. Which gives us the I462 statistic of -0.16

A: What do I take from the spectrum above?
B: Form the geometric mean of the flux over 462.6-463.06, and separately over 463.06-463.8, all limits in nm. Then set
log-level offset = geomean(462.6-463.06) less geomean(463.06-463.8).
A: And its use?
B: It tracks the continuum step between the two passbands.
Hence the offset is 0.8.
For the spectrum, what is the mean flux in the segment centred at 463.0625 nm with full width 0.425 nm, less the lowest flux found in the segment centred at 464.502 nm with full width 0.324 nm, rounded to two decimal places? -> 1.53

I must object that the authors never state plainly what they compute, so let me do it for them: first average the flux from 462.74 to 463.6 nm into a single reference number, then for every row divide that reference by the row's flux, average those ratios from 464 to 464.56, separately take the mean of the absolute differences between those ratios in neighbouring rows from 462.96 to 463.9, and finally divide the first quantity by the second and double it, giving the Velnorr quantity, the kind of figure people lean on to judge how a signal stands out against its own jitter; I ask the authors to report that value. 166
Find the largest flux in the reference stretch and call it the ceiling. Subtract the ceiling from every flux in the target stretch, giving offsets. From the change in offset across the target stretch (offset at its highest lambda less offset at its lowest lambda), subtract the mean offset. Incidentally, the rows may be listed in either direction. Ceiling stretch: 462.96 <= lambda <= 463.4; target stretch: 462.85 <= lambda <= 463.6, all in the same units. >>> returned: -0.7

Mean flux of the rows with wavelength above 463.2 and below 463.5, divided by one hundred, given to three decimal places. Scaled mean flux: 0.127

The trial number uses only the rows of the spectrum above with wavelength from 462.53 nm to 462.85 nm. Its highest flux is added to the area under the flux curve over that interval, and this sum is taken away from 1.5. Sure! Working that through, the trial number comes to -16.2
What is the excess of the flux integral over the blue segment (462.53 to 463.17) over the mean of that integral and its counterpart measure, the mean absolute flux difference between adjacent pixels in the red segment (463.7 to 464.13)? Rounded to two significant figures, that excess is 4.2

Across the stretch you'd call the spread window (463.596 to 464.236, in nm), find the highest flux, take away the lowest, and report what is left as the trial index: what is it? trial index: 0.60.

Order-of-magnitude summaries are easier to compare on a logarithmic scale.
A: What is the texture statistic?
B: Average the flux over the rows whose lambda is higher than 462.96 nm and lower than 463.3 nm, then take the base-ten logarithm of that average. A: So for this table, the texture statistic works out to 1.12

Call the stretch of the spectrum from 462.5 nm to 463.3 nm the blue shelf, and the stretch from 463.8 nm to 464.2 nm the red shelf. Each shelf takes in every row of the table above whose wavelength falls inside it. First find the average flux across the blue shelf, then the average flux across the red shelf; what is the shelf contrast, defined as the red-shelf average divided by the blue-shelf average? 0.89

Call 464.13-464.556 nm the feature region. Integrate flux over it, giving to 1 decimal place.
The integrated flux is 5.0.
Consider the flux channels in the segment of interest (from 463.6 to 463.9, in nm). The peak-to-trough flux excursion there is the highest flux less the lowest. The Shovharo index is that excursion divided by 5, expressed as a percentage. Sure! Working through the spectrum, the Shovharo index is 6.0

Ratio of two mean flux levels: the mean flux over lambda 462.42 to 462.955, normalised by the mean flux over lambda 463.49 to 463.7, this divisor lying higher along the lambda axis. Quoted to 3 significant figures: 1.09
